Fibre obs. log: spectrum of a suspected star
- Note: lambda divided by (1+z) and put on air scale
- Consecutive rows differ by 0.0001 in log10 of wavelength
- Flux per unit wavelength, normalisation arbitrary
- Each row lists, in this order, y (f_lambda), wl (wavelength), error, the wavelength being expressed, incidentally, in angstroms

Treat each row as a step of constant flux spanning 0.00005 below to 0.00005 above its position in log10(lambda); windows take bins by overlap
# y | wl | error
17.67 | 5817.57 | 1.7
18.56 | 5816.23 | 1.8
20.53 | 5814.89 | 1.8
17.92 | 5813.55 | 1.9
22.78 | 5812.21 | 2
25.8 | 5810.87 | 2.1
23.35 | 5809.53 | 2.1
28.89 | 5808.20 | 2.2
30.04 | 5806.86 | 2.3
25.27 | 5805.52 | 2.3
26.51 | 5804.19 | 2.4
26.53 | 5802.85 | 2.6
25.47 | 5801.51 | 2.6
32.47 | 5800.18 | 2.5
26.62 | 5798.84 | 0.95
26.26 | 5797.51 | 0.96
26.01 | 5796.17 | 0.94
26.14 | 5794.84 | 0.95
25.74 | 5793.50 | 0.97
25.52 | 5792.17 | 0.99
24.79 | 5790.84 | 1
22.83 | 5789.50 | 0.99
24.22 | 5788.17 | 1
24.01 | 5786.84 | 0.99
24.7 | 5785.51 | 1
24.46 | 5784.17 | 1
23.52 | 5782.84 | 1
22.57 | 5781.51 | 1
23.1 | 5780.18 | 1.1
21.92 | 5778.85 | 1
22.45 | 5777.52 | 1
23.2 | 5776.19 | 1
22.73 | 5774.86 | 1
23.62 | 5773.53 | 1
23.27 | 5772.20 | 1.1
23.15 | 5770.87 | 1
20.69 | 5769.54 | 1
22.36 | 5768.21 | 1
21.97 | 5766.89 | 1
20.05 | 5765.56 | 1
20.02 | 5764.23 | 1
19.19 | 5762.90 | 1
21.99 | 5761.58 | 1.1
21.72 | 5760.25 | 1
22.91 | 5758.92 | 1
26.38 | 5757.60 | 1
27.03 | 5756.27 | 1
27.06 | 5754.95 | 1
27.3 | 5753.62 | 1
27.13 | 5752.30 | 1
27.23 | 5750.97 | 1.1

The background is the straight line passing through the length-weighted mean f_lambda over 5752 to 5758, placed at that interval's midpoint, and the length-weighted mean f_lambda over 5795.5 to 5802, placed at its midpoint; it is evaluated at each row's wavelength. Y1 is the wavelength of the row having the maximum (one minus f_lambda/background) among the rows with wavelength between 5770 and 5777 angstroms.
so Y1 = 5774.86 angstroms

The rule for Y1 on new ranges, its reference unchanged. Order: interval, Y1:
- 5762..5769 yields 5762.90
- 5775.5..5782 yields 5778.85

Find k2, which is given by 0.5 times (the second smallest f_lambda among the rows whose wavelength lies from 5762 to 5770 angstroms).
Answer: 10.0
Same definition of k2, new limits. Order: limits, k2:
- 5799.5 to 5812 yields 12.6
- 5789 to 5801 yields 12.4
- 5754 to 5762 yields 11.0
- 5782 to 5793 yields 11.8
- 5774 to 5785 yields 11.2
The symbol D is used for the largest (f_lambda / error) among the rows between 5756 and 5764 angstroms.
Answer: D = 27.0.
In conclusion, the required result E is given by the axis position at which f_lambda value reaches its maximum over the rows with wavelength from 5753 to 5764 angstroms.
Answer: 5753.62 angstroms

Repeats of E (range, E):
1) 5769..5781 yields 5773.53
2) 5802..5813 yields 5806.86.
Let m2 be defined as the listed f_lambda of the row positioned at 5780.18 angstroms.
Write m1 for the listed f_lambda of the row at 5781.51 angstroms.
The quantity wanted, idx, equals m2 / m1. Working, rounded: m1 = 22.57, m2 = 23.1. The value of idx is 1.02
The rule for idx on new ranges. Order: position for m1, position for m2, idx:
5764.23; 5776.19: 1.16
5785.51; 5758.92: 0.93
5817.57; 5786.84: 1.36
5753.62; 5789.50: 0.84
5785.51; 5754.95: 1.10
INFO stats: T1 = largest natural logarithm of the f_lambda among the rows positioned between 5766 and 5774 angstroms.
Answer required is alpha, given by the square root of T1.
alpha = 1.78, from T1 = 3.16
